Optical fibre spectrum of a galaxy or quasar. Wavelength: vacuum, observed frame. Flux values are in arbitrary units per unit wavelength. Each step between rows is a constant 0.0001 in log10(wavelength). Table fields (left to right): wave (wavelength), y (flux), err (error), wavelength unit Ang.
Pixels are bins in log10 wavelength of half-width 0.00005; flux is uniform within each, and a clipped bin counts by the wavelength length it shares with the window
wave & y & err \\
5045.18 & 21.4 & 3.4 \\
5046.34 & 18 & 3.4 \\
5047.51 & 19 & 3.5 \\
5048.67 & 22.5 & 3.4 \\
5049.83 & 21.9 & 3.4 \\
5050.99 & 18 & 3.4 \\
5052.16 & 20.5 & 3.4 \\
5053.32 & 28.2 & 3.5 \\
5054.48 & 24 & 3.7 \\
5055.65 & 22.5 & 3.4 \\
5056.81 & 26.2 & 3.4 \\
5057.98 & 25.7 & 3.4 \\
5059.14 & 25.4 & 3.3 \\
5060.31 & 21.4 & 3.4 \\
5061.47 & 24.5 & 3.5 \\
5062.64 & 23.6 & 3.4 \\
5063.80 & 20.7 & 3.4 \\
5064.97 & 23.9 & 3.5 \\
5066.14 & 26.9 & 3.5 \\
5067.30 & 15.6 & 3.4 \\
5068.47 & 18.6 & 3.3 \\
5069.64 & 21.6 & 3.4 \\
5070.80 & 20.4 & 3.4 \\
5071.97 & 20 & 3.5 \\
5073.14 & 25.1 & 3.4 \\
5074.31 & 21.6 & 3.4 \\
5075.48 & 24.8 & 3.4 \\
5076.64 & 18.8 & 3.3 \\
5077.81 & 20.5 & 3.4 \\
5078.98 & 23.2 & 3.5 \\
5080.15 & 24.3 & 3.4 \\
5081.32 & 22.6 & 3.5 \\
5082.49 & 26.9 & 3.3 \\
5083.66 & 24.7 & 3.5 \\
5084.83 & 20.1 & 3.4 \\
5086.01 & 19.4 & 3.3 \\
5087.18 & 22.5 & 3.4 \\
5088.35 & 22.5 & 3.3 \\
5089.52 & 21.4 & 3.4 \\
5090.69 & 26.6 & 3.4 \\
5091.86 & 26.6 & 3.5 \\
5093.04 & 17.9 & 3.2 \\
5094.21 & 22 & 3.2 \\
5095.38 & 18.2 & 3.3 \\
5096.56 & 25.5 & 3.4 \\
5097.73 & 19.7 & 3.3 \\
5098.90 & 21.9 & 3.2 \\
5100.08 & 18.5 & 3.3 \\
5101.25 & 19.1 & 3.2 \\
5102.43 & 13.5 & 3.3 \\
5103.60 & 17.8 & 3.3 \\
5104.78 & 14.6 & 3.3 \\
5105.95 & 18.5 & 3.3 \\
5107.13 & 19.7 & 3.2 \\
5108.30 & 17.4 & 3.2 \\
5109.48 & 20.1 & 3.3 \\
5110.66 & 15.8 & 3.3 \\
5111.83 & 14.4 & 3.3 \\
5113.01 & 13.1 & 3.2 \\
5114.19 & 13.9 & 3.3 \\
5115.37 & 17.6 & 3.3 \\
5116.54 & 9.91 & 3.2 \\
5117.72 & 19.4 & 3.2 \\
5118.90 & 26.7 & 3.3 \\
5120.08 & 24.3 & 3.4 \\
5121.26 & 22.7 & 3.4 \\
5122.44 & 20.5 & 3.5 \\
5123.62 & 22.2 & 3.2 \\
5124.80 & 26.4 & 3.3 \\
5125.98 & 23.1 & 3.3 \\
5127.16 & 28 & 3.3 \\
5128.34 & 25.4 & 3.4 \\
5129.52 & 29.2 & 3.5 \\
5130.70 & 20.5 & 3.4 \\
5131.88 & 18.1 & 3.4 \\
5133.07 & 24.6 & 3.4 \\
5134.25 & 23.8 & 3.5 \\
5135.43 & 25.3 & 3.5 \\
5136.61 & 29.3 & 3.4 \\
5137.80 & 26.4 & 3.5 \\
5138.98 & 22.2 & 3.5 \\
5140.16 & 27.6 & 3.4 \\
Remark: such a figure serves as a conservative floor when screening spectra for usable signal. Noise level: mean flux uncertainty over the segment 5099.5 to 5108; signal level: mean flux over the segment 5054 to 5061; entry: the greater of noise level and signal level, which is 24.2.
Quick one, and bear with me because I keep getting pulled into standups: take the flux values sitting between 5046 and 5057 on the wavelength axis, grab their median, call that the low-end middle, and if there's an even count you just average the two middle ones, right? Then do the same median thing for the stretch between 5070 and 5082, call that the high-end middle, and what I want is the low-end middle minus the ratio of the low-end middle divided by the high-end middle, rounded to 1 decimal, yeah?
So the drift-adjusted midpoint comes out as 21.2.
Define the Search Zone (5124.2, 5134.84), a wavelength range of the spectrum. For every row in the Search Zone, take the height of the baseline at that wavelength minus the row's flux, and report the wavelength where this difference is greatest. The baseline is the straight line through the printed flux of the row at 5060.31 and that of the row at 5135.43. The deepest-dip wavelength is 5131.88 Ang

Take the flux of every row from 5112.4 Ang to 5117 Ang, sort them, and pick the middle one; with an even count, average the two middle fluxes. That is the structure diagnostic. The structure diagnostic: 13.5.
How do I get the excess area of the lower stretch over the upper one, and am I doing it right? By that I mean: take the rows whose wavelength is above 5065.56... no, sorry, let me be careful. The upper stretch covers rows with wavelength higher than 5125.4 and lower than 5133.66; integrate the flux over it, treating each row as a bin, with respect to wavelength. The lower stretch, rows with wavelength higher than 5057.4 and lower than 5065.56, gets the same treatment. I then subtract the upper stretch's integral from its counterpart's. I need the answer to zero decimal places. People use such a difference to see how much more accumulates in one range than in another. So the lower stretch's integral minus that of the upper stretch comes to -7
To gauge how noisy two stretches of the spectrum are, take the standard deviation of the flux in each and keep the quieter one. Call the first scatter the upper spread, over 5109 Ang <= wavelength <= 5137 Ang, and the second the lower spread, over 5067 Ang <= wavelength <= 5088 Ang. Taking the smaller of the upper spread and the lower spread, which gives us 2.8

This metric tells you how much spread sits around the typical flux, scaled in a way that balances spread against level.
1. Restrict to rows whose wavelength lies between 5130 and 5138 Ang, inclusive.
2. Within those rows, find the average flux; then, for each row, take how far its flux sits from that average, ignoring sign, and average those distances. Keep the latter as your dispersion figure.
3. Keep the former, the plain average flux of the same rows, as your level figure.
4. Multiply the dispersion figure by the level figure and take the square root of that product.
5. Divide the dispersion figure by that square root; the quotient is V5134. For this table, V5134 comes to 0.34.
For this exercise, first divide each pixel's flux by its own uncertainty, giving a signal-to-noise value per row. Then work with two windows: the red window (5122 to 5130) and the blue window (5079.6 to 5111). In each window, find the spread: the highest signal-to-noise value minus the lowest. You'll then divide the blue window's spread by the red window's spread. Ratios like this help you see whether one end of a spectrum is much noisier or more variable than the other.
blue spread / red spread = 1.5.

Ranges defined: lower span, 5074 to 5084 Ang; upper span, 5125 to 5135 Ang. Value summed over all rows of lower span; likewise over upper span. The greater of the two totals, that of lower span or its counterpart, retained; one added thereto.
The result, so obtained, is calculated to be 208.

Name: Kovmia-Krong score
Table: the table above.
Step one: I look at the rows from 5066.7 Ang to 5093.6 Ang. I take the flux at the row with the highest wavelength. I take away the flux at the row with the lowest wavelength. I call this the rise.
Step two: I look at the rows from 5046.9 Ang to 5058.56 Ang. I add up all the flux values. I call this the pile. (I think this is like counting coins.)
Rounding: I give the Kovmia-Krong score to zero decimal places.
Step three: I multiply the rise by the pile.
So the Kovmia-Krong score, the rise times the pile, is 526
